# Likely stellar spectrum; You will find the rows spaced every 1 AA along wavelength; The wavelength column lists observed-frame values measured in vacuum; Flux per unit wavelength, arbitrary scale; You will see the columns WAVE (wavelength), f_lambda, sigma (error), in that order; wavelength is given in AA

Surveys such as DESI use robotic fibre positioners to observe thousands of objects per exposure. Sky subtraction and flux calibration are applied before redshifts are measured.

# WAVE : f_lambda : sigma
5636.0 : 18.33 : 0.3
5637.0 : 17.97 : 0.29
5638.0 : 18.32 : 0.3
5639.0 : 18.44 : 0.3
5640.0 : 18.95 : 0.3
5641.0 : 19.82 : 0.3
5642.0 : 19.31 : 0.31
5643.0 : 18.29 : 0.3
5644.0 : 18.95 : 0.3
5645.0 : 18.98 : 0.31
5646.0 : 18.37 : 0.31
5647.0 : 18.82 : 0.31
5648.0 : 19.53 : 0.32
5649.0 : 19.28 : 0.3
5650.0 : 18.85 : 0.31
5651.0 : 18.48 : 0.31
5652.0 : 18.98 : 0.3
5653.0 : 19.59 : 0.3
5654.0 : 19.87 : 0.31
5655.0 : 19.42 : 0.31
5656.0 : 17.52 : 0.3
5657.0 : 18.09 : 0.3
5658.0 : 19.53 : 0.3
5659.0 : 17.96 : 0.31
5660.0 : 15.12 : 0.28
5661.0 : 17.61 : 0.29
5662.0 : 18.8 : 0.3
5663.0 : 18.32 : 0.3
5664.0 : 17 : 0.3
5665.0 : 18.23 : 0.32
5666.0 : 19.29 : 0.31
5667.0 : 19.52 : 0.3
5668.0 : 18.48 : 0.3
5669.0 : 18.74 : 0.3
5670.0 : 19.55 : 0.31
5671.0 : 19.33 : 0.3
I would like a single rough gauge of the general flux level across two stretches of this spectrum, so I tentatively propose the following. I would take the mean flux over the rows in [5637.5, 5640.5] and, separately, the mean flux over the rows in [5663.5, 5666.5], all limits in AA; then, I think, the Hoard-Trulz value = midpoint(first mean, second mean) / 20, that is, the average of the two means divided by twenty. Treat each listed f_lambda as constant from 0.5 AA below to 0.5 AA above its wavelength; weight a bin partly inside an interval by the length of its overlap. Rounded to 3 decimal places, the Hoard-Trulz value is 0.919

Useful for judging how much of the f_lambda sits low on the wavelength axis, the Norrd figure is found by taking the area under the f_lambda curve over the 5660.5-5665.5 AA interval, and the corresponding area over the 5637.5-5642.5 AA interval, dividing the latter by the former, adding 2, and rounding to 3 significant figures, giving 3.05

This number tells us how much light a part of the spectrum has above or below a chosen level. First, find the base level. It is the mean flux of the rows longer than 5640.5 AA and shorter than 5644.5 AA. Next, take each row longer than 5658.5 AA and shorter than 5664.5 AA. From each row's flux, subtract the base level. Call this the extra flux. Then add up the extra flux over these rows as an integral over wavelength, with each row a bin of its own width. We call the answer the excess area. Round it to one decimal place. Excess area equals -9.7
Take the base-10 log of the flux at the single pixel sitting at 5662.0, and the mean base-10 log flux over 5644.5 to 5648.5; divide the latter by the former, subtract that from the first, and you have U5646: 0.27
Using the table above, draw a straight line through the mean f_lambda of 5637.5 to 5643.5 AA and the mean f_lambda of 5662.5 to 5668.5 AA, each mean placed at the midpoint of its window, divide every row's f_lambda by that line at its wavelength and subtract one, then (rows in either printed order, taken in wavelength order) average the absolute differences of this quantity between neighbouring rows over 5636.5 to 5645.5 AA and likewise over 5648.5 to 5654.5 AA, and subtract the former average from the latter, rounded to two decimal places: 0.00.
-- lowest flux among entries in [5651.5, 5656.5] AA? 17.52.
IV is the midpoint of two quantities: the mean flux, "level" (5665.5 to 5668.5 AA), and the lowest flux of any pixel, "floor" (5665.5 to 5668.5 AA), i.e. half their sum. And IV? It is 18.8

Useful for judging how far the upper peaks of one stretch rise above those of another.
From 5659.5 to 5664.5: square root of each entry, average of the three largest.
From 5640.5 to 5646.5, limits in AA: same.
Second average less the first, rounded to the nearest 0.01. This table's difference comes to 0.13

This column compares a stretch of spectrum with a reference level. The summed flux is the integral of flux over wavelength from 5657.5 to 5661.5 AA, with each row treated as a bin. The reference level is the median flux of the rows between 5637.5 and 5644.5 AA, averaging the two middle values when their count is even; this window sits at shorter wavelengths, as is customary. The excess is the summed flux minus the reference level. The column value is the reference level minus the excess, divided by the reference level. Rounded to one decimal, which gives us -1.7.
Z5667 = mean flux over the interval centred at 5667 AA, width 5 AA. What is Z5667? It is 18.9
